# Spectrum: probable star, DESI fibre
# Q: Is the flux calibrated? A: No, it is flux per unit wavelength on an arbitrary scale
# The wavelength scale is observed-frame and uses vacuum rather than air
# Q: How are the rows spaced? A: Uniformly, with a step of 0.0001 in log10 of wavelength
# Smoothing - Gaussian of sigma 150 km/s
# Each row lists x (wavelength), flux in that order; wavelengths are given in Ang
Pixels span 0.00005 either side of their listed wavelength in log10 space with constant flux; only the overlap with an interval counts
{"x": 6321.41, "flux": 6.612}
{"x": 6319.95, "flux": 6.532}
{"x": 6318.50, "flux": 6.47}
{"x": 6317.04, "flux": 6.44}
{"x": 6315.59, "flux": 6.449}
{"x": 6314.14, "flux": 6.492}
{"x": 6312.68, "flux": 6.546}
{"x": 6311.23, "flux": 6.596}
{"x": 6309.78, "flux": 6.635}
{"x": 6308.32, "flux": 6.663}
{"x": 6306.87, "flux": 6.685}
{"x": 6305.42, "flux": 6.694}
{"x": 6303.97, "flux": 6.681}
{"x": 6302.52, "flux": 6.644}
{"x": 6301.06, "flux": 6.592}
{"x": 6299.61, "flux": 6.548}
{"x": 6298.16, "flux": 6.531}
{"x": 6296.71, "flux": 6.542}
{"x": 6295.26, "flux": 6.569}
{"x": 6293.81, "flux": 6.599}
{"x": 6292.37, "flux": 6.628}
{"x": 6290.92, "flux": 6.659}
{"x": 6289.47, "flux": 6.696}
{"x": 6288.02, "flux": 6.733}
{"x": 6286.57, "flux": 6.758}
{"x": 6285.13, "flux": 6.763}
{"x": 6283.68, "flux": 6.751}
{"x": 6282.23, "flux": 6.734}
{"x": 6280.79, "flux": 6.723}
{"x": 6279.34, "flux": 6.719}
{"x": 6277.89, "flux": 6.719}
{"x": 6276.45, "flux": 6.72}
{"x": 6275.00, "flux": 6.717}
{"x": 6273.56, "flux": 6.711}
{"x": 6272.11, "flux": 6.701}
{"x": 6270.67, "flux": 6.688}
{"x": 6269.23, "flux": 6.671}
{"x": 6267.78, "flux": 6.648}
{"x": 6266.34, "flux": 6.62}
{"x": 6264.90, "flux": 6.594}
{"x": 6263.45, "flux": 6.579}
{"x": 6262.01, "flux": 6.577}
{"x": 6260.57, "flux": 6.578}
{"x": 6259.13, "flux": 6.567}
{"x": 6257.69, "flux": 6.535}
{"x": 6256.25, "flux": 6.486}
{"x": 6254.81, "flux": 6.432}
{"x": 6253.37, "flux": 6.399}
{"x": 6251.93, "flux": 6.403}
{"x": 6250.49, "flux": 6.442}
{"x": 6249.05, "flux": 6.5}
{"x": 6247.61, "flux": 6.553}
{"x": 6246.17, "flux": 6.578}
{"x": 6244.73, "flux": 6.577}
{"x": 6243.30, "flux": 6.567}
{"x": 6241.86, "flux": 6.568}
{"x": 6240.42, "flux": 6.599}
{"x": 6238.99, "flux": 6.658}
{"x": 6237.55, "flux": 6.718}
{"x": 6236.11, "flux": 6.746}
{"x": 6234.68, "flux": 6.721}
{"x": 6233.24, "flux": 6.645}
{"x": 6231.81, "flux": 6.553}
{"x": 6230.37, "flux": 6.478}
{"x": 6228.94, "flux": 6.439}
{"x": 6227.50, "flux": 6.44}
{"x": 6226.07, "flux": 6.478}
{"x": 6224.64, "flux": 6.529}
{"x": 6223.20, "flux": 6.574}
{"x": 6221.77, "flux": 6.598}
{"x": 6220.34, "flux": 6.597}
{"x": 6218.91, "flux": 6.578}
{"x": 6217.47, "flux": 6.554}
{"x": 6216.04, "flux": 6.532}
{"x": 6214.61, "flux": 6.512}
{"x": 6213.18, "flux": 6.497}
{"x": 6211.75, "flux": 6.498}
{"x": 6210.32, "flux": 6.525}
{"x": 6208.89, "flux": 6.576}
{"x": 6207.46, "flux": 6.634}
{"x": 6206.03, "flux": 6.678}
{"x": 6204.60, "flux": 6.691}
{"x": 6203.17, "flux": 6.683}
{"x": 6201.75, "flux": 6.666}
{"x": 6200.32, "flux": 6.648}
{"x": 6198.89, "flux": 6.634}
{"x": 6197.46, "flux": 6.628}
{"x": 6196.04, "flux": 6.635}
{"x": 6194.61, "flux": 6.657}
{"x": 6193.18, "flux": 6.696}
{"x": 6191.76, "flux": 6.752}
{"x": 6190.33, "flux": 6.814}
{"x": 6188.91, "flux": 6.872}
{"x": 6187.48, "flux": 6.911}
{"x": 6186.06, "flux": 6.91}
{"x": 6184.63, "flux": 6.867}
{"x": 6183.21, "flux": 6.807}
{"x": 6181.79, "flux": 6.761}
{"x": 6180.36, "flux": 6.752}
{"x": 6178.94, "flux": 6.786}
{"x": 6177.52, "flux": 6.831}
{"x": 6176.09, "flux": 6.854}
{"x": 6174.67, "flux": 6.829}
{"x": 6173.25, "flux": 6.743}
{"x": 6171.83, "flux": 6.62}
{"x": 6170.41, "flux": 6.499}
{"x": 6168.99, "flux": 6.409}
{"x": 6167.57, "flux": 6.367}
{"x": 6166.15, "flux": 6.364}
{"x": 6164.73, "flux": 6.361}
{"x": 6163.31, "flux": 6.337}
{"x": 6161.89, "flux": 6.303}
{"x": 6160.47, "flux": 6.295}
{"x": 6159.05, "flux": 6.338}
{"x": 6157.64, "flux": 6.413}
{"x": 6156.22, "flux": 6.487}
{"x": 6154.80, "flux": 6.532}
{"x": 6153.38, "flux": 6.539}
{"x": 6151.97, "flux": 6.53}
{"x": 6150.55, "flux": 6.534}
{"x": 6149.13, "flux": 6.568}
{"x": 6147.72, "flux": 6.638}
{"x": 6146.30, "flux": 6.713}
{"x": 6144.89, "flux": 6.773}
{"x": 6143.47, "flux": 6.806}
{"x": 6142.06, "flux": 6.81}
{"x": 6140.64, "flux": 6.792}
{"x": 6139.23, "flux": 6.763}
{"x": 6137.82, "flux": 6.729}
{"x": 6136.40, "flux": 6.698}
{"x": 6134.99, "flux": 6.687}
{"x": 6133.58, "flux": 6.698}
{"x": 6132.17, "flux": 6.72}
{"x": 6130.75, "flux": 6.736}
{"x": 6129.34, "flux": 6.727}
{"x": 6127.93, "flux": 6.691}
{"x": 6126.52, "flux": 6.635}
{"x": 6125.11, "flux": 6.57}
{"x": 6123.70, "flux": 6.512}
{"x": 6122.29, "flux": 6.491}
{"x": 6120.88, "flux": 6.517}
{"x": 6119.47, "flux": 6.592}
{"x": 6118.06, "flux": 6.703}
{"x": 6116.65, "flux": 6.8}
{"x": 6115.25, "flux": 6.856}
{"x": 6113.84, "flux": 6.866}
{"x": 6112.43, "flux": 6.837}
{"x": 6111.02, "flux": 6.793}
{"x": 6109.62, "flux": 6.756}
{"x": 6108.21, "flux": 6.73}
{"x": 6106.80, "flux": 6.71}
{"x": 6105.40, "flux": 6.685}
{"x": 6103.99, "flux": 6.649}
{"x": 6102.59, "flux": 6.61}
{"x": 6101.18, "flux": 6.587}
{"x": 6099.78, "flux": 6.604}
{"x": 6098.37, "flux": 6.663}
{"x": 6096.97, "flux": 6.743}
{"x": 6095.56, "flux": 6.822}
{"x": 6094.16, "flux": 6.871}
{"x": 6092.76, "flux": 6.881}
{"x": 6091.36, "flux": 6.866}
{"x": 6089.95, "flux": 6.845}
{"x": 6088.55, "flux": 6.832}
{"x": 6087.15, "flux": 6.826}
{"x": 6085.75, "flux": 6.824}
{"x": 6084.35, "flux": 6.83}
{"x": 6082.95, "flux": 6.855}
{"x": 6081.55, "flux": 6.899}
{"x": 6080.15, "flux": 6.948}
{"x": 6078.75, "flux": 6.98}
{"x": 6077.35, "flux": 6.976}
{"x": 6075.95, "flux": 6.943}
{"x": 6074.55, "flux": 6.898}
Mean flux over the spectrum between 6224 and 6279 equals 6.58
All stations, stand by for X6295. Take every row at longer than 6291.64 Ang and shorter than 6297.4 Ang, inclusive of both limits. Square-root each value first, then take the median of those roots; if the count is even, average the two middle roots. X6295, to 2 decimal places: 2.57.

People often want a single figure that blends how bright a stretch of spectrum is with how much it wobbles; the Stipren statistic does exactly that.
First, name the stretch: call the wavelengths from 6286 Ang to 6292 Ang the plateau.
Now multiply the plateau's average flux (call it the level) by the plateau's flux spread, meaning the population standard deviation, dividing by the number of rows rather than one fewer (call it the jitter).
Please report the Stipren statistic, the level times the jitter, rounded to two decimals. 0.25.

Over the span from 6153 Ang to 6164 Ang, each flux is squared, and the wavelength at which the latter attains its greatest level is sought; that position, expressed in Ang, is 6153.38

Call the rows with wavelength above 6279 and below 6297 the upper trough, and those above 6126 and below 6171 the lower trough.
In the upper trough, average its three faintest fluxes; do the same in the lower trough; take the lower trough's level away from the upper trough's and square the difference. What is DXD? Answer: 0.067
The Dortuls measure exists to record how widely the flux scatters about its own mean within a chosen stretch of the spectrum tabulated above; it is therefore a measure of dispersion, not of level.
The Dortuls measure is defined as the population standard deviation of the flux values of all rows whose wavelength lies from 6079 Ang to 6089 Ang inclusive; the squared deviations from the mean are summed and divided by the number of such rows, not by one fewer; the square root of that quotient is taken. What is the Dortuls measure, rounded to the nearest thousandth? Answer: 0.044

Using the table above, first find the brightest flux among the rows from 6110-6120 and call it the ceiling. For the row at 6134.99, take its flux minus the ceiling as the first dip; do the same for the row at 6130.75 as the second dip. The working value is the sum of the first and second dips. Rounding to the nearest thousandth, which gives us -0.309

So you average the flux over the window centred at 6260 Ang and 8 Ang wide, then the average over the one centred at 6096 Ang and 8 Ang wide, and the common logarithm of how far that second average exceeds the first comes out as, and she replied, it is -0.7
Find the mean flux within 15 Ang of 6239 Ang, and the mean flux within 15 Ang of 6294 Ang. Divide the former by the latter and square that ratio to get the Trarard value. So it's 0.97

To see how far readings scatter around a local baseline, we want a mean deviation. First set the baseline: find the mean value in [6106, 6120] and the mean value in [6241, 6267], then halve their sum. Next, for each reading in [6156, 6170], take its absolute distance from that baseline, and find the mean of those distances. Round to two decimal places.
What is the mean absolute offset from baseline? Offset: 0.28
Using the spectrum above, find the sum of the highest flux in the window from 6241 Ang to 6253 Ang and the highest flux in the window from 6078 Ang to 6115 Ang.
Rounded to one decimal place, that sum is 13.6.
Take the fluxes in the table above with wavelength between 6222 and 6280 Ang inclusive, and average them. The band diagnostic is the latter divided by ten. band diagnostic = 0.659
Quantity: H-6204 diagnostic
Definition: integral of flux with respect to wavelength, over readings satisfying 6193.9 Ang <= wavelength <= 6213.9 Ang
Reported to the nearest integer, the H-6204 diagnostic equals 132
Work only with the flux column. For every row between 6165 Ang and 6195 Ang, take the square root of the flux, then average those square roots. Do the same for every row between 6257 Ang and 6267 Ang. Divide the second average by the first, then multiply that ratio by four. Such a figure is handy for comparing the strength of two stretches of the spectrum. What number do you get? 3.96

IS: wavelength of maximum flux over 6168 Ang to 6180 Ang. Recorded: 6176.09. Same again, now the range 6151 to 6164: 6153.38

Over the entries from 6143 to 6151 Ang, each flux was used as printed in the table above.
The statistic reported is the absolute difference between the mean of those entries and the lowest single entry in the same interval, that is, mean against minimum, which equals 0.14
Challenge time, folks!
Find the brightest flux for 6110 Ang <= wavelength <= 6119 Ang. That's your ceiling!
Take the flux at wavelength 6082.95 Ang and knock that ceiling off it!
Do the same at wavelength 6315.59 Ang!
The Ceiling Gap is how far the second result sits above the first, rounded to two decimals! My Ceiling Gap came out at -0.41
